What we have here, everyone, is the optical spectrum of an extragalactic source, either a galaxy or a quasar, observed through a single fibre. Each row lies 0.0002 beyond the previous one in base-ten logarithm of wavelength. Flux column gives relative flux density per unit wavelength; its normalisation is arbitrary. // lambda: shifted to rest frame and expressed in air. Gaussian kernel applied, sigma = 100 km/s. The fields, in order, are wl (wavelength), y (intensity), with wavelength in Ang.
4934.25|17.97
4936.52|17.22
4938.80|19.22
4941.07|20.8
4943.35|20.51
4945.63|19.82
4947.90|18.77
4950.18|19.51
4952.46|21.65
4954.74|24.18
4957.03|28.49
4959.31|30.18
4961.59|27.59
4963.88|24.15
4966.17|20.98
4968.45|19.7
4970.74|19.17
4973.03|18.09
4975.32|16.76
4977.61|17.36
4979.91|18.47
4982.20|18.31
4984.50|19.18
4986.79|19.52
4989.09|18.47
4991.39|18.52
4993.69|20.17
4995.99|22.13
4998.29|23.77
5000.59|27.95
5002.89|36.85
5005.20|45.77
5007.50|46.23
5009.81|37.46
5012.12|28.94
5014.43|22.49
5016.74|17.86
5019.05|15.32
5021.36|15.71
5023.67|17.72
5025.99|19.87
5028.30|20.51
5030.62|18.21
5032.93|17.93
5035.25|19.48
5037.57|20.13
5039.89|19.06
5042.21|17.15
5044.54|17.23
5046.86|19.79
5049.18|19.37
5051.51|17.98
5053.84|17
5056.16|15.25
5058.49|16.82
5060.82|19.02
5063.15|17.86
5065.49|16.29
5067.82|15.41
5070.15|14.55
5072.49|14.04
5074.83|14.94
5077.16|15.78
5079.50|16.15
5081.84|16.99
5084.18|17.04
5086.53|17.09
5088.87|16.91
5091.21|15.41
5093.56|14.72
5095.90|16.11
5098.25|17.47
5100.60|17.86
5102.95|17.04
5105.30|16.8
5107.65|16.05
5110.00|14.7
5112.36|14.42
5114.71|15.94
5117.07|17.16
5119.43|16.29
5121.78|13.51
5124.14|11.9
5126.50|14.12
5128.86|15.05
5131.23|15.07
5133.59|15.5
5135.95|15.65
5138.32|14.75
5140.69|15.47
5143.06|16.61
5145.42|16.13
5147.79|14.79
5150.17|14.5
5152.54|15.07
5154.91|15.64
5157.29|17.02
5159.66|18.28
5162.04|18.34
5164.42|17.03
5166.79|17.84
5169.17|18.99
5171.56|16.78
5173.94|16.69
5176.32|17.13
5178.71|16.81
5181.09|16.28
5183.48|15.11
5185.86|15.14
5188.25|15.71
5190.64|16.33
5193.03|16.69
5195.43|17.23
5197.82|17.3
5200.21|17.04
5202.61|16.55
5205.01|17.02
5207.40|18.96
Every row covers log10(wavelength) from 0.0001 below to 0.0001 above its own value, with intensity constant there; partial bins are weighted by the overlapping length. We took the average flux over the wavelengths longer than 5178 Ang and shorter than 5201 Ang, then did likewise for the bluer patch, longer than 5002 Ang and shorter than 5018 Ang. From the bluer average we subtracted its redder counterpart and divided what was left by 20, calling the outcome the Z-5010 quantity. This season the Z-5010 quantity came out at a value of 0.9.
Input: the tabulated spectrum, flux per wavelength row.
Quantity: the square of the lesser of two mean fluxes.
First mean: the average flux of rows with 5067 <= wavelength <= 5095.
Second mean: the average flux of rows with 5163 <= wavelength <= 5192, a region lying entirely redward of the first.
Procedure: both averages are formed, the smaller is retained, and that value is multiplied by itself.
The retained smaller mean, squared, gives 248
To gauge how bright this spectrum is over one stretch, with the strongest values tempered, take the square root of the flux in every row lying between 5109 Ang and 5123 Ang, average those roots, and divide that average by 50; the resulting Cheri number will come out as 0.078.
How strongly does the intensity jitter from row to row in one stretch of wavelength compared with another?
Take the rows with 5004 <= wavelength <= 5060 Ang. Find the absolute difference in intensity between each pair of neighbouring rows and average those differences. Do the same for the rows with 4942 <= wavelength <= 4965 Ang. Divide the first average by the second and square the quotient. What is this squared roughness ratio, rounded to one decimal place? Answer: 1.2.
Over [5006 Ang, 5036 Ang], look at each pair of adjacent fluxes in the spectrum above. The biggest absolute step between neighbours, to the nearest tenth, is 8.8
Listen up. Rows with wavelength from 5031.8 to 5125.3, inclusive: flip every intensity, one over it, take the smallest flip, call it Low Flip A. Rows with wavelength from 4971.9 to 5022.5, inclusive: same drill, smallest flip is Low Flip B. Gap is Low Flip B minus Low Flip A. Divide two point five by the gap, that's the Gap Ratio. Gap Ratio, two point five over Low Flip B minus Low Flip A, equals -89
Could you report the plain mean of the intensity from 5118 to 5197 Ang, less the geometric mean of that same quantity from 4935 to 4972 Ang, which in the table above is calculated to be -5.7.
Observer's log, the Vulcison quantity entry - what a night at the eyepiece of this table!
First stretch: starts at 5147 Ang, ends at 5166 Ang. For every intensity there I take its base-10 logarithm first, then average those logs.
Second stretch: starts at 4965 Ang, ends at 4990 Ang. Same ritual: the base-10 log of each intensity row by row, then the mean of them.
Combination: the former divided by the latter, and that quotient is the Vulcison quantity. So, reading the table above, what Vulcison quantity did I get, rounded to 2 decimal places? 0.95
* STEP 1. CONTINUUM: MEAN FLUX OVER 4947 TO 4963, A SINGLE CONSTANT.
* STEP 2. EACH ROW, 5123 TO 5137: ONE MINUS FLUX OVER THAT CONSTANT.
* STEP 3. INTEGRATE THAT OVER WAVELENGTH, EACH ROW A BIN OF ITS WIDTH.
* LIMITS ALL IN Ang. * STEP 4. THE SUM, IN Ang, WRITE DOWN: 5.7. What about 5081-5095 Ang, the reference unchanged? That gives 4.6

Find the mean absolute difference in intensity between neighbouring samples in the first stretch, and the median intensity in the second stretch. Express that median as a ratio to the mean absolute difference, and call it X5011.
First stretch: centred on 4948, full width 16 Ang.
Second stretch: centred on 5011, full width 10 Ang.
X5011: 27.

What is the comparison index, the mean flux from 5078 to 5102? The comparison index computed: 16.6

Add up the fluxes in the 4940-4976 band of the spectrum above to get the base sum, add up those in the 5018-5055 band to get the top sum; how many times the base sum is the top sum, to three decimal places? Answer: 0.835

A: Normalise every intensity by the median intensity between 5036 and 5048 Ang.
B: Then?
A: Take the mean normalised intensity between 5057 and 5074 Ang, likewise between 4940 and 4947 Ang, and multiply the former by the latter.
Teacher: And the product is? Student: 0.91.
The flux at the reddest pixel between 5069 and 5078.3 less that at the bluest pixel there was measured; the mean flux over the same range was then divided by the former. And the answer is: 12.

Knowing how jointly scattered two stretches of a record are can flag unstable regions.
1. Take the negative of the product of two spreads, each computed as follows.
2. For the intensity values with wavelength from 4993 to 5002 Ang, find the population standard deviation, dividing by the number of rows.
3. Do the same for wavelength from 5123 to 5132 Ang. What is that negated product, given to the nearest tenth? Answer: -3.7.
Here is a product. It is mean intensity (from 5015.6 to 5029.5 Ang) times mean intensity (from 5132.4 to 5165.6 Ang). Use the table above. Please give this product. 286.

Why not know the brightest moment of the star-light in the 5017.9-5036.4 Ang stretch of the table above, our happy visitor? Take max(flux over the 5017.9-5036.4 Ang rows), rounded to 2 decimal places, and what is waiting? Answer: 20.51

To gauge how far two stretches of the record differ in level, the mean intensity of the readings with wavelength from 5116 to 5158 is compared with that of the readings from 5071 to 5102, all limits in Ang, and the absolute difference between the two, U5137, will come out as 1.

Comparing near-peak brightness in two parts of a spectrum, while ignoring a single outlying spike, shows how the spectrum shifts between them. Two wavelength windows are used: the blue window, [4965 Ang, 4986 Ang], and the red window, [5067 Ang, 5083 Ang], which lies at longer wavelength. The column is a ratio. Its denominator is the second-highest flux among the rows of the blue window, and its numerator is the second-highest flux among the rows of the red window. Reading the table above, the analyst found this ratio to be 0.82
